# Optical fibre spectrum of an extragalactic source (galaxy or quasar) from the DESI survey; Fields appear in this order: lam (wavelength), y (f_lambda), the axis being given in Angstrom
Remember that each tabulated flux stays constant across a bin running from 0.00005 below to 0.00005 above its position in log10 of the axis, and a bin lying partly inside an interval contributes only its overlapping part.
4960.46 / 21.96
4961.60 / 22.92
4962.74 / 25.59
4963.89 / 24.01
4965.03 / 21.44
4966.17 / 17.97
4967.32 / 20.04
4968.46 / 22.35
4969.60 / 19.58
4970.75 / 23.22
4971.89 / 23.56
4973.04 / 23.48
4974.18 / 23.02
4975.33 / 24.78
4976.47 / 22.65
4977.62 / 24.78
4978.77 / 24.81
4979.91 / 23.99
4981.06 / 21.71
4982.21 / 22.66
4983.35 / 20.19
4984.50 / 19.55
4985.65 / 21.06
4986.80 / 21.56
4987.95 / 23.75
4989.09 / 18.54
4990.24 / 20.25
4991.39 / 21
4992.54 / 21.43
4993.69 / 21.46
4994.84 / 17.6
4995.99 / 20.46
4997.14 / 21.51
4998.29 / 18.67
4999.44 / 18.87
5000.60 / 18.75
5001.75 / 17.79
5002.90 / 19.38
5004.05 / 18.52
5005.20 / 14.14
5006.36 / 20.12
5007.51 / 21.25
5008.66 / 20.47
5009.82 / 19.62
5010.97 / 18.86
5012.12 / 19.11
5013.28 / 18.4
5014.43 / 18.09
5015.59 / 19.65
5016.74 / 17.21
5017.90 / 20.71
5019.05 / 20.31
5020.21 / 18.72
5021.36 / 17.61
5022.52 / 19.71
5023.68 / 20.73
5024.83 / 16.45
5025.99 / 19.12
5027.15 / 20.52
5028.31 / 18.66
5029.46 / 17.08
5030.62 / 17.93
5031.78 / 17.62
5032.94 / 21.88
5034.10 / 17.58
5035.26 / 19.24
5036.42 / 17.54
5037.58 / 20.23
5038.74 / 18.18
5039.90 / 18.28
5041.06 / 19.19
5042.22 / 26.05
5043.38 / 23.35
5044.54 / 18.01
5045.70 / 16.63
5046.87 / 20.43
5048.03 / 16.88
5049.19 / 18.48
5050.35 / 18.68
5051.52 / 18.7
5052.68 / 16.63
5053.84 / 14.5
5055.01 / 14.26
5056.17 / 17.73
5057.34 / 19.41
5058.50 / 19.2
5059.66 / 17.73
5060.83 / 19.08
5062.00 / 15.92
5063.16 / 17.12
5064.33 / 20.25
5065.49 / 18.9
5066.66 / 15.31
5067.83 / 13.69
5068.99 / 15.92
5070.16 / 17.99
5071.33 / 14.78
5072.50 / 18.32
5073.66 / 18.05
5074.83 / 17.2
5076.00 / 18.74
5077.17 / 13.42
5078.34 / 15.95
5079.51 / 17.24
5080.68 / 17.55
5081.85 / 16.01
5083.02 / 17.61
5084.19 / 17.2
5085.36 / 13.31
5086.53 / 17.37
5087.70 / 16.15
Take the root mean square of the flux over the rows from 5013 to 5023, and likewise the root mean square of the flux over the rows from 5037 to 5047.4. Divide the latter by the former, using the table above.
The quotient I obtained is 1.07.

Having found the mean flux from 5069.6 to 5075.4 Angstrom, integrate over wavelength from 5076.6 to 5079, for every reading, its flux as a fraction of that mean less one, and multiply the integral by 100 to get -35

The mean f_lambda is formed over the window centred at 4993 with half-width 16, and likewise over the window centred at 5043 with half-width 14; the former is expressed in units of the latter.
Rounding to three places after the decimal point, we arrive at 1.106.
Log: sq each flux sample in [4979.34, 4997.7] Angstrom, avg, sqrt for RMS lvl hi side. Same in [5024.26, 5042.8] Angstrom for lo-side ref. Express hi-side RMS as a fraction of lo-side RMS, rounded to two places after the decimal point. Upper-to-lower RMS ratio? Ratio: 1.10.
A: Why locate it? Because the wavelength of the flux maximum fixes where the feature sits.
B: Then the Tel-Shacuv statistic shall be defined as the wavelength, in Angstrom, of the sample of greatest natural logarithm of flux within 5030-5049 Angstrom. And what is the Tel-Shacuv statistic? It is 5042.22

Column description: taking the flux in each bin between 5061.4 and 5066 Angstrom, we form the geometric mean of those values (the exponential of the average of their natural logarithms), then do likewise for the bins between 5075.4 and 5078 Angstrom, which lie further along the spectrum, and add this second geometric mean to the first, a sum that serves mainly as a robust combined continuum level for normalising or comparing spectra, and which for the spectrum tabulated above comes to 34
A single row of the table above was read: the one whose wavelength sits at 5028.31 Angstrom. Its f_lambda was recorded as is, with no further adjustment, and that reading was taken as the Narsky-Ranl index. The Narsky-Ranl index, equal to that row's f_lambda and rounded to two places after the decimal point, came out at 18.66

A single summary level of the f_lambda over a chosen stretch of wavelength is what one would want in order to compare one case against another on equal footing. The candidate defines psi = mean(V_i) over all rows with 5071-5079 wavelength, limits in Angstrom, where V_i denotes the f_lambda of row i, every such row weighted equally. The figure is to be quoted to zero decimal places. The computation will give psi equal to 17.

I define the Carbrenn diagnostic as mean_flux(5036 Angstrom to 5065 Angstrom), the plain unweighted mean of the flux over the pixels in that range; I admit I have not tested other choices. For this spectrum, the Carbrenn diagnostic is 18.5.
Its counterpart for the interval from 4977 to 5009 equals 20.5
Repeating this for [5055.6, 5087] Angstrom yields 17.1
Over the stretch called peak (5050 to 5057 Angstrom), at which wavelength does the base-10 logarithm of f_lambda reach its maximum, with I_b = 5051.52 Angstrom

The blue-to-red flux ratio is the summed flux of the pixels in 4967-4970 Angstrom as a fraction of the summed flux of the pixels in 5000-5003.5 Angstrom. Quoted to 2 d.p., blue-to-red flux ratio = 1.11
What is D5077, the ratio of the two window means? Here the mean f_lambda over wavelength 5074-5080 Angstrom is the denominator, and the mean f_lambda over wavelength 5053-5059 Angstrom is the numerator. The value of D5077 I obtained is 1.03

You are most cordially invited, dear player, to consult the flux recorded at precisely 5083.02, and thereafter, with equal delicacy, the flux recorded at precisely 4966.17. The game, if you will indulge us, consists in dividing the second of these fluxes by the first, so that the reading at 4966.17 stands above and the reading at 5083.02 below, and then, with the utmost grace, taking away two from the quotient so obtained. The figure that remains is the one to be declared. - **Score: -0.98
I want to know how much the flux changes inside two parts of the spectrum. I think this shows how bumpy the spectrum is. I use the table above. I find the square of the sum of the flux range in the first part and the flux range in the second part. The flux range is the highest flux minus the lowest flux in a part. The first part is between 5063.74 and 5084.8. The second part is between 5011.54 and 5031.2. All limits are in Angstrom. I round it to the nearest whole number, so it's 123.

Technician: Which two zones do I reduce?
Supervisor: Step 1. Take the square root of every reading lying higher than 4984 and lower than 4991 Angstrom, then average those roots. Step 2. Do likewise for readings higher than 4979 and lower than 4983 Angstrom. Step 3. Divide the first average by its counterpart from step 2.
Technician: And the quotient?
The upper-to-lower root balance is 0.95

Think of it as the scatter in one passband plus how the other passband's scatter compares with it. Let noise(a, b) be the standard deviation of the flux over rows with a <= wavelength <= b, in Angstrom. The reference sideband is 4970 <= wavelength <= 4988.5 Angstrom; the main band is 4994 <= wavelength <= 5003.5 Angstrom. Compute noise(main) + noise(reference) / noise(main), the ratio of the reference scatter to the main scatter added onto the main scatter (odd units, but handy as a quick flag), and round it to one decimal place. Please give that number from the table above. 2.5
